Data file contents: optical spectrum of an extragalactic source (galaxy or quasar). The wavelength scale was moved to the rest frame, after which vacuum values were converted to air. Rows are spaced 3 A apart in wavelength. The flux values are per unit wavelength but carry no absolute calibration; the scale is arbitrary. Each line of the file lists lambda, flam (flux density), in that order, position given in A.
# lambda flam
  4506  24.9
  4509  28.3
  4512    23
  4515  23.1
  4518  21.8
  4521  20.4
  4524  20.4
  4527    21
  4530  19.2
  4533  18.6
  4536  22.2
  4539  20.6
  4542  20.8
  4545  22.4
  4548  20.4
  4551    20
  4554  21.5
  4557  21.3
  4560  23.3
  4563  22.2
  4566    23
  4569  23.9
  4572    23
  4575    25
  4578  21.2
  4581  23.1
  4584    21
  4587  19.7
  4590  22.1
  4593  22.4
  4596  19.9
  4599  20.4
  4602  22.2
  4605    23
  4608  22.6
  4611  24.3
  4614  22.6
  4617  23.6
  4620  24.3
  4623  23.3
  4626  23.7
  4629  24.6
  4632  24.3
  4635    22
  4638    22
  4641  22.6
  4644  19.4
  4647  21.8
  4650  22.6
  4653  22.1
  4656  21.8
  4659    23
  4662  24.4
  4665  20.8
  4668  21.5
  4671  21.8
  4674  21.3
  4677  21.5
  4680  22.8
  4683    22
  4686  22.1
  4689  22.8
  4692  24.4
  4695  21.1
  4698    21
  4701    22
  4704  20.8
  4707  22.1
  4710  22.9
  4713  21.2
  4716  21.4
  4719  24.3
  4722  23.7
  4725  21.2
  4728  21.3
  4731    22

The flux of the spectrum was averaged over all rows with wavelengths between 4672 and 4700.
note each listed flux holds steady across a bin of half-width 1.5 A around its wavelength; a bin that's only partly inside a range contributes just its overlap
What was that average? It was 22.1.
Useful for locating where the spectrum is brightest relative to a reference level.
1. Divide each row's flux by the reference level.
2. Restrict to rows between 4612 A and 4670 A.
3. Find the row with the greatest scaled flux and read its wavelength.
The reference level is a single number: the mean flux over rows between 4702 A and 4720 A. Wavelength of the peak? 4629 A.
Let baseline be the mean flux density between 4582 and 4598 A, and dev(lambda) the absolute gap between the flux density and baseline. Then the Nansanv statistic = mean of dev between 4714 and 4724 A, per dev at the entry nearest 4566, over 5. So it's 0.2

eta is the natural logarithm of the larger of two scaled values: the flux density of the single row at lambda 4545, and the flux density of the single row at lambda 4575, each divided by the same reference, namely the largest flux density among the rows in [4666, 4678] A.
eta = 0.14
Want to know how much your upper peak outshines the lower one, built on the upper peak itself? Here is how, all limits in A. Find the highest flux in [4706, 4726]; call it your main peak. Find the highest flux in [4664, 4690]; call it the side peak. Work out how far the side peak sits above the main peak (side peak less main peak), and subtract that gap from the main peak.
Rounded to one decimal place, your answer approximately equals 25.8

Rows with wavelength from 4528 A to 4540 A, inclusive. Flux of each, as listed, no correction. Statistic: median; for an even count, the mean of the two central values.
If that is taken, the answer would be 19.9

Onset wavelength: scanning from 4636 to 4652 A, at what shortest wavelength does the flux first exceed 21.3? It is 4638 A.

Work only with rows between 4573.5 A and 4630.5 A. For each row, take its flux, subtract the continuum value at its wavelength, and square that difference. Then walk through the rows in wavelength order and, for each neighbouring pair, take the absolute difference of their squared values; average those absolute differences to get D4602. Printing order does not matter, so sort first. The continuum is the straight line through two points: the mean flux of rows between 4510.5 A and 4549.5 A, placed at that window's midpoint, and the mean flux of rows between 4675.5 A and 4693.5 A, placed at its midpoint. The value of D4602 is 3.1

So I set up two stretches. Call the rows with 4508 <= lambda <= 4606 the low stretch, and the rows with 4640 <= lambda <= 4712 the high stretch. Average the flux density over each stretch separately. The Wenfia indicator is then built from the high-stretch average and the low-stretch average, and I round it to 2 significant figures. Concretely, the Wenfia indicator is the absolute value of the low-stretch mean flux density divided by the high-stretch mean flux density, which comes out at 0.99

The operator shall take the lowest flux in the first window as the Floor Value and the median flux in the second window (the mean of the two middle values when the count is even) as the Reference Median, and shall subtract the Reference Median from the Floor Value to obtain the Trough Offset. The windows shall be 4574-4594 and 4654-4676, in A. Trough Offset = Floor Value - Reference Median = -2.1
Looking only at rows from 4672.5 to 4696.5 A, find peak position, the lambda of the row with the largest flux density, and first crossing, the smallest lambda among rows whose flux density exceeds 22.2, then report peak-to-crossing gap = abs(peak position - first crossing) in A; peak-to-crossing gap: 12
